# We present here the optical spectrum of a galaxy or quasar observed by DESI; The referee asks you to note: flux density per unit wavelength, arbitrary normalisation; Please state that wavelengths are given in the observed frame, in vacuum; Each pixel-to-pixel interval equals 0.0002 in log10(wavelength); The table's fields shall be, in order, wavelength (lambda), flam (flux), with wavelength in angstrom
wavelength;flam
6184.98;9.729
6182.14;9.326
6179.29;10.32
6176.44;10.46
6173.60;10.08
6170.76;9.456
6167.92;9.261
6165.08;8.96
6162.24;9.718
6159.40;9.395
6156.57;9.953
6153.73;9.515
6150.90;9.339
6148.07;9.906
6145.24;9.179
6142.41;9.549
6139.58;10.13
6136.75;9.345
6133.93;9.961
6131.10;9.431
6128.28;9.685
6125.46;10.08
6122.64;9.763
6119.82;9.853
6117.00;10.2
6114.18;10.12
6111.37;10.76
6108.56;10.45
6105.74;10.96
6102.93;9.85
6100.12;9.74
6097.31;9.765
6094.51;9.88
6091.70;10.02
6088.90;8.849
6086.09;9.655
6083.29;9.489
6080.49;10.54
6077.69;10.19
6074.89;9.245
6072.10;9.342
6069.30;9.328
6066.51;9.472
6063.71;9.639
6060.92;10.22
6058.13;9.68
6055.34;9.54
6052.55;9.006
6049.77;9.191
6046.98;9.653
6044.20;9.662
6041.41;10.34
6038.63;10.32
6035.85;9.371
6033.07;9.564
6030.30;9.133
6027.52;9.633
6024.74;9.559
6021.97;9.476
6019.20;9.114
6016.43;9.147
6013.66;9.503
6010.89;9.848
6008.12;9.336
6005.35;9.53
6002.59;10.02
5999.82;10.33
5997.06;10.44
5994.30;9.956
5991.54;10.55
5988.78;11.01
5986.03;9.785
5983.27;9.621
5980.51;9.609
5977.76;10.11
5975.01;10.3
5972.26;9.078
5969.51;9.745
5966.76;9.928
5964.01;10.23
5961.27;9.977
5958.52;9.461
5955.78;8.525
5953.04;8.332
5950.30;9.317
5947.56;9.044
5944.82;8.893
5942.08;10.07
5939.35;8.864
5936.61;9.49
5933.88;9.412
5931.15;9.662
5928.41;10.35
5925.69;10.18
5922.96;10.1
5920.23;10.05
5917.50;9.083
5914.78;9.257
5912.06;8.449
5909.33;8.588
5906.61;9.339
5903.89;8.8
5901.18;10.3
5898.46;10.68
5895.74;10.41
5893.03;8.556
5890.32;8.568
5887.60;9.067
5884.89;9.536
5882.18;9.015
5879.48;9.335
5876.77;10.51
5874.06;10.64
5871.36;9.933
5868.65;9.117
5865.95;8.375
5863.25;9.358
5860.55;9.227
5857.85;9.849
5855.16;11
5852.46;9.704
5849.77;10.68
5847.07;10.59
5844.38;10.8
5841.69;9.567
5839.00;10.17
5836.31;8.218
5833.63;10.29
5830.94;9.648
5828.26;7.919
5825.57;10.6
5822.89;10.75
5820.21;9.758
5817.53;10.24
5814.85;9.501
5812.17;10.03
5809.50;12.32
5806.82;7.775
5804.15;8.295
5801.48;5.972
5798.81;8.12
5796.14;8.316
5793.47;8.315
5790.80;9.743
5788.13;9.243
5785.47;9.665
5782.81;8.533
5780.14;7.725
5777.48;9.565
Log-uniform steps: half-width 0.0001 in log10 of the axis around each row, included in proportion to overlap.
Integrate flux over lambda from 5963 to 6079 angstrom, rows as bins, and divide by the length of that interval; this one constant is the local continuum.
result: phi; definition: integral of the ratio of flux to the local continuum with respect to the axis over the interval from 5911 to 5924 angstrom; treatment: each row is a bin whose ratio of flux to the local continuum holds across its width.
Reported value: 12.6 angstrom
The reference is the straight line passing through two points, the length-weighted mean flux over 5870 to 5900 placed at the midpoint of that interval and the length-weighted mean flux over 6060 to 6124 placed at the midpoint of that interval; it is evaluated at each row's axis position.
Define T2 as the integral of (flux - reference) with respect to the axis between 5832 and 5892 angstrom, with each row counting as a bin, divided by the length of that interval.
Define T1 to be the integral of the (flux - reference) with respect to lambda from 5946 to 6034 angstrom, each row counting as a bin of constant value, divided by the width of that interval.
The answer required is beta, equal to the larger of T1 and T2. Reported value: 0.06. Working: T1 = -0.11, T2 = 0.06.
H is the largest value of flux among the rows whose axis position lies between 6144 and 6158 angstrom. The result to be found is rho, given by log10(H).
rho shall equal 1.00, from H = 9.953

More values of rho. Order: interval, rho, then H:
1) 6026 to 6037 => 0.98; 9.633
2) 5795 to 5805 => 0.92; 8.316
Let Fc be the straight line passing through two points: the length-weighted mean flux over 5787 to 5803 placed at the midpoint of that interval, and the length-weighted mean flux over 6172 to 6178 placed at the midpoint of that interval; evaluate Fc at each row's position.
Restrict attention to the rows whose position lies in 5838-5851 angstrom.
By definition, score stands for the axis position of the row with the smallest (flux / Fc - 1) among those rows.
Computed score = 5841.69 angstrom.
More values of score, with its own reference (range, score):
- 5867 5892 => 5890.32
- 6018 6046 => 6030.30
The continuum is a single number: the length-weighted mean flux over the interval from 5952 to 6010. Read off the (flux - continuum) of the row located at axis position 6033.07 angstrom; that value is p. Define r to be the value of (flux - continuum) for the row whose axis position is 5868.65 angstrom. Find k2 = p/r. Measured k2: 0.4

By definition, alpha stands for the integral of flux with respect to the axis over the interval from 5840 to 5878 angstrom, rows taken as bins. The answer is 378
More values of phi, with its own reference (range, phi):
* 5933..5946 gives 12.5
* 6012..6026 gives 13.5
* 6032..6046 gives 14.2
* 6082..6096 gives 13.8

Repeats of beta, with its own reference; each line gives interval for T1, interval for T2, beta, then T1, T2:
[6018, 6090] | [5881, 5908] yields -0.24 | -0.25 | -0.24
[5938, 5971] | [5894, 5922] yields -0.19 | -0.37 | -0.19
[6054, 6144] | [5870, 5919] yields -0.05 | -0.05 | -0.22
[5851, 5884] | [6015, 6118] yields 0.03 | 0.03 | -0.12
